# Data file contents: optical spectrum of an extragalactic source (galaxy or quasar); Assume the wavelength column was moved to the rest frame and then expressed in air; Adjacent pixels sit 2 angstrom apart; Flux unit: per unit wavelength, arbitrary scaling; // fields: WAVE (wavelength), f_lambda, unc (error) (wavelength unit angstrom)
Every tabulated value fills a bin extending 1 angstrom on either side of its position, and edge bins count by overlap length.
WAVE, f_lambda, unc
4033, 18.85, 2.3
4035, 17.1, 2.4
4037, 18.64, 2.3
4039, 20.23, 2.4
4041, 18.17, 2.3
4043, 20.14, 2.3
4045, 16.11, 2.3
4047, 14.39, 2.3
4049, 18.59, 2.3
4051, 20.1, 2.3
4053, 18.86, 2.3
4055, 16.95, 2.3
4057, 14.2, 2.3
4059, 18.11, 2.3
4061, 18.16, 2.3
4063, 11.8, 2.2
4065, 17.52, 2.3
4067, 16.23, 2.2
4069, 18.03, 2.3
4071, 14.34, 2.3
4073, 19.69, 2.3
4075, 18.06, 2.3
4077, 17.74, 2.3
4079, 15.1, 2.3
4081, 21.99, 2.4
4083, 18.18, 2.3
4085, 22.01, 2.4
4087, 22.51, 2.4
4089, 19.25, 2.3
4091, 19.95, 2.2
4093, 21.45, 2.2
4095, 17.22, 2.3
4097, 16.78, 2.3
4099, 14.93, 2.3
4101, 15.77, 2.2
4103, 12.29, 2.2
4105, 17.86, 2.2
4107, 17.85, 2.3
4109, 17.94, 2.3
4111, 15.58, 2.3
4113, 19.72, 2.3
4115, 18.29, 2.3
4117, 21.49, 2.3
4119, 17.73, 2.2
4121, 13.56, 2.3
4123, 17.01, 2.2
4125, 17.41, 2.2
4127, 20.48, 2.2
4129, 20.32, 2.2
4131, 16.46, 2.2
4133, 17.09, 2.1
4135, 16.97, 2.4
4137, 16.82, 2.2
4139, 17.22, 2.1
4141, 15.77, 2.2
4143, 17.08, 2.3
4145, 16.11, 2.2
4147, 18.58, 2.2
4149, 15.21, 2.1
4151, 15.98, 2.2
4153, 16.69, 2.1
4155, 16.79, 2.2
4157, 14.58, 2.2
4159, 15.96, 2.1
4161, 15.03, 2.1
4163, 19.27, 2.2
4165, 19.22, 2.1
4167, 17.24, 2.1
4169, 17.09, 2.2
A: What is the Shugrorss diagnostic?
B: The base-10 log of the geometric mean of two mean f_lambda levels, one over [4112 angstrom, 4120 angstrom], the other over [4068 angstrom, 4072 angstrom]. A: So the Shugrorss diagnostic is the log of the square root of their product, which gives 1.25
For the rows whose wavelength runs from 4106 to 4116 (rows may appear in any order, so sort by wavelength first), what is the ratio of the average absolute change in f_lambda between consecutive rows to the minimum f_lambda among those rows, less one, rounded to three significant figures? -0.871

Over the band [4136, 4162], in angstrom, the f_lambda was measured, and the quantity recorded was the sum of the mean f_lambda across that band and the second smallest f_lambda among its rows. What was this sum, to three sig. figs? 31.3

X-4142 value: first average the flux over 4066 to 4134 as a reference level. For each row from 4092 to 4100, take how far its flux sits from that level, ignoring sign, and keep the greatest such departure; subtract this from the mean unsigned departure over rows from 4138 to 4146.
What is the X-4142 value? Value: -2.1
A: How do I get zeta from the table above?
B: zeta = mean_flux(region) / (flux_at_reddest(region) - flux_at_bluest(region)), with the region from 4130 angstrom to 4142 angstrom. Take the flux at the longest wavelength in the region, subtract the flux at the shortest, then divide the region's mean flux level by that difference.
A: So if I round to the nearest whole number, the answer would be -24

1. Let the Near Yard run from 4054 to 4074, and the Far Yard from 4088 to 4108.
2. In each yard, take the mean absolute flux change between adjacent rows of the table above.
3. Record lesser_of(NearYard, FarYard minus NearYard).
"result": -1.4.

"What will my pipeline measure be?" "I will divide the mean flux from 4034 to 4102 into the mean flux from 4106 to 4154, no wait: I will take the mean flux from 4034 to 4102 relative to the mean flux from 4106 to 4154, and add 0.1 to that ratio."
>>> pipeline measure 1.13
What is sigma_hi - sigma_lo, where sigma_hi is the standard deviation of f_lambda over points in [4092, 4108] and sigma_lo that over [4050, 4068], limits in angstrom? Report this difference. 0.1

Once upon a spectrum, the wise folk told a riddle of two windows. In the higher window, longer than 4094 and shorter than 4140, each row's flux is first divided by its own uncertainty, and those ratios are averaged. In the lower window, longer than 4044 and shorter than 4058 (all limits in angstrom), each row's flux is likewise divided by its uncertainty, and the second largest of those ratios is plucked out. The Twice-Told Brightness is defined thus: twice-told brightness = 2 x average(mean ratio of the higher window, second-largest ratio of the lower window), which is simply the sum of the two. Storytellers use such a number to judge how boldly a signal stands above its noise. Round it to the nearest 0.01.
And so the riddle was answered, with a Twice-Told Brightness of 15.90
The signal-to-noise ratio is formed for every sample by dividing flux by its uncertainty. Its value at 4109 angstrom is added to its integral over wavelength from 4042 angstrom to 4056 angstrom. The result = 117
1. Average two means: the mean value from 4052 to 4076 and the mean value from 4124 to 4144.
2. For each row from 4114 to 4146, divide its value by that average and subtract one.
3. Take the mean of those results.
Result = 0.017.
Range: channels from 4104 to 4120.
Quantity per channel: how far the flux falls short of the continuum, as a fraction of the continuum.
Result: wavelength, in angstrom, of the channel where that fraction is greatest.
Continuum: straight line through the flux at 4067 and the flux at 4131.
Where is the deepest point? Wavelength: 4111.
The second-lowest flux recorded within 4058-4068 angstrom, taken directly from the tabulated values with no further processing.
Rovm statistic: 16.23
